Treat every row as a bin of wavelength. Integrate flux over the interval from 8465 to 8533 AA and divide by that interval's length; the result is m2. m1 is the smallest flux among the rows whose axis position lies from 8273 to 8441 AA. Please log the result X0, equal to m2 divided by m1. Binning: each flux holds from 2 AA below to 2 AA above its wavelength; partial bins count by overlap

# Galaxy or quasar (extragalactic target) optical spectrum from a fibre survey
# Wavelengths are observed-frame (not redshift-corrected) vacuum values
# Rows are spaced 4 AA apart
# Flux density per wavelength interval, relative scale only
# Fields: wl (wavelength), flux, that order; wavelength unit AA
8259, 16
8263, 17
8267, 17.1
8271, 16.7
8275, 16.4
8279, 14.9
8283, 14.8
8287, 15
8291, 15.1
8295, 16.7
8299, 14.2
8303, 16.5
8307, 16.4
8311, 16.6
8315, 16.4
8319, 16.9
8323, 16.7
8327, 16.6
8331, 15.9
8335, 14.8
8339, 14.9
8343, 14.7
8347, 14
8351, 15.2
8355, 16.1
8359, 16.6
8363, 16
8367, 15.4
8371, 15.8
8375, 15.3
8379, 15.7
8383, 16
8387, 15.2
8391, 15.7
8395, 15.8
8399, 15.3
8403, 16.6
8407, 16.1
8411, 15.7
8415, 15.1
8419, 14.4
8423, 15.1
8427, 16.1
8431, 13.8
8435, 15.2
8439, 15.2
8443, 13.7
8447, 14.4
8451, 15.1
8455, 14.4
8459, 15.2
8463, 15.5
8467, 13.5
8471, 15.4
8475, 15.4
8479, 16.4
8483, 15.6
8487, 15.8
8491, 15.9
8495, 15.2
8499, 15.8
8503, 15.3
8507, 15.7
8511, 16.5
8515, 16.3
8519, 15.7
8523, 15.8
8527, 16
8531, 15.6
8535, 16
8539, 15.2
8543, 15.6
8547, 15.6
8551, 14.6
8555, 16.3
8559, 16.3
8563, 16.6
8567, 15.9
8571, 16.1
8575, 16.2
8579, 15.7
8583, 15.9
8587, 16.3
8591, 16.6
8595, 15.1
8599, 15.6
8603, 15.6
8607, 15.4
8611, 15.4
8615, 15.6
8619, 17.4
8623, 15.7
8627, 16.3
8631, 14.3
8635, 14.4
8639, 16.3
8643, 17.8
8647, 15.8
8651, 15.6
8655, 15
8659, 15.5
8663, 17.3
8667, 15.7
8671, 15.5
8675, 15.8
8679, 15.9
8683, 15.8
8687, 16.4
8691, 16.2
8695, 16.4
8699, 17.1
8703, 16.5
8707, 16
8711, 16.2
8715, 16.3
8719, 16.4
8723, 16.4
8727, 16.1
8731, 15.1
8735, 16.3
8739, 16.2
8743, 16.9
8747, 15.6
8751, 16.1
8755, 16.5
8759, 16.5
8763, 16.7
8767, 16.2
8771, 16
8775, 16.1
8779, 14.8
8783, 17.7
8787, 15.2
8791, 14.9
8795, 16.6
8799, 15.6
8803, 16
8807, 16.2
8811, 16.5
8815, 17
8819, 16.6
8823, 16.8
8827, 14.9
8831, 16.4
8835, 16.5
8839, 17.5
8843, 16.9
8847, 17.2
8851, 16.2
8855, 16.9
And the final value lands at 1.13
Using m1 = 13.8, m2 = 15.6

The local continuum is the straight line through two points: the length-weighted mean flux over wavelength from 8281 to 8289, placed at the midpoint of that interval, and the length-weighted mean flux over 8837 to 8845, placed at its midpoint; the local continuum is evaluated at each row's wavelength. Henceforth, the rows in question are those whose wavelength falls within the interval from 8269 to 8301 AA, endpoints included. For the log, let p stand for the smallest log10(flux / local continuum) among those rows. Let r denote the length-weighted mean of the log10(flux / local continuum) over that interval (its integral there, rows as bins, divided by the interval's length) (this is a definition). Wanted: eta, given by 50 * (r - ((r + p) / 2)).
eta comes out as 0.96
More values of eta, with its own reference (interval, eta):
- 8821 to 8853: 1.10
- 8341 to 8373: 1.04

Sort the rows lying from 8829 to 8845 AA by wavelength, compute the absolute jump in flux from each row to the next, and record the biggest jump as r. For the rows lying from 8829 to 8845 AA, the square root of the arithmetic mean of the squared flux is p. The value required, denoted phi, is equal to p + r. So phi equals 17.8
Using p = 16.83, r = 1.0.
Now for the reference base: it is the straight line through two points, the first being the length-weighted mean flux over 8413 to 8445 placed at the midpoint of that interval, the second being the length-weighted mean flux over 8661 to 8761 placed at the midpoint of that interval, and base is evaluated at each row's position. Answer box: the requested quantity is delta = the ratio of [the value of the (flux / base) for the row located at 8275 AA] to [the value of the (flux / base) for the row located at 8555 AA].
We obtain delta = 1.10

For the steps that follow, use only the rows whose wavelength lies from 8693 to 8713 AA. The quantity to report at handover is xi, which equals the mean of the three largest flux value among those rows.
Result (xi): 16.7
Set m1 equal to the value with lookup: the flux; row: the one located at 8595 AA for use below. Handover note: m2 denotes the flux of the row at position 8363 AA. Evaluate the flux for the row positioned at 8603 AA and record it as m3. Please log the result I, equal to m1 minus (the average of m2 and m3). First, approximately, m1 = 15.1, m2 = 16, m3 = 15.6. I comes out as -0.7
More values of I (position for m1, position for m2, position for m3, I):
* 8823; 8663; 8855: -0.3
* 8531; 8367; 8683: 0.0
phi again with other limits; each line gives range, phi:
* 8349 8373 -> 16.8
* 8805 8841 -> 18.4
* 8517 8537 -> 16.2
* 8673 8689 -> 16.6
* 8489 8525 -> 16.6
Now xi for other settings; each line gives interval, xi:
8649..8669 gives 16.2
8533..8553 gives 15.7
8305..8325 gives 16.7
